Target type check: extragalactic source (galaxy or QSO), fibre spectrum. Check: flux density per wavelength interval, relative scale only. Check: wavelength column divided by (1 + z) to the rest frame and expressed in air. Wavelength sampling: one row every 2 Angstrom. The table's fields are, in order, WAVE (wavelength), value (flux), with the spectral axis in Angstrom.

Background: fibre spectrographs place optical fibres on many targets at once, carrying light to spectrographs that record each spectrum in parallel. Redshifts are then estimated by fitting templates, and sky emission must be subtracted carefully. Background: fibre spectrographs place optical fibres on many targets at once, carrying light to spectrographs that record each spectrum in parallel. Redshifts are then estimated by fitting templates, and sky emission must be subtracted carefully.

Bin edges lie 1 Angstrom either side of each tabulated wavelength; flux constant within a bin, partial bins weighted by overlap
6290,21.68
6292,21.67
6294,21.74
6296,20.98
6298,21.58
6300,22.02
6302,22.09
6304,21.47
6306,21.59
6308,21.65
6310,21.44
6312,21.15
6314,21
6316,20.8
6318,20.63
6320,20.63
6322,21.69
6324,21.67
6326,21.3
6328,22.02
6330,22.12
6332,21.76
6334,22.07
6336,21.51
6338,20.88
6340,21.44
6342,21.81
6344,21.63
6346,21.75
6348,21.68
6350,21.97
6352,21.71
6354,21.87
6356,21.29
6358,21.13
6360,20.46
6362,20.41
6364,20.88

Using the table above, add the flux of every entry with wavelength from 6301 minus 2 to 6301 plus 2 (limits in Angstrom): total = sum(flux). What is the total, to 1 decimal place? 44.1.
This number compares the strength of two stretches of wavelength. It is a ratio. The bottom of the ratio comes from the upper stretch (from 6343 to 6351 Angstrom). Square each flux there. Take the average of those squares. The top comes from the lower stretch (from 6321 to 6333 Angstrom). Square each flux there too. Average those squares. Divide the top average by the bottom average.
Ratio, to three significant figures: 1.00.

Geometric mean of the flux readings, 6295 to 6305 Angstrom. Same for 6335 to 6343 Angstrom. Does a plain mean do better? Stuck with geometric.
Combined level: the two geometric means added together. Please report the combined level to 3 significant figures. 43.0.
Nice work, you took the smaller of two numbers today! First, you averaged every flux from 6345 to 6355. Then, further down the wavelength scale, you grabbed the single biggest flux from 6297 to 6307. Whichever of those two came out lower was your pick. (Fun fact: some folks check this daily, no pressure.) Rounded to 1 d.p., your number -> 21.8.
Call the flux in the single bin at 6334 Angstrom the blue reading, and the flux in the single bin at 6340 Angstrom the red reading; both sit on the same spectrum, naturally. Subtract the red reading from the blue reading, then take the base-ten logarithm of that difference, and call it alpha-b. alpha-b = -0.2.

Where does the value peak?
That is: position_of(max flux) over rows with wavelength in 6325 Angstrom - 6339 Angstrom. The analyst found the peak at 6330 Angstrom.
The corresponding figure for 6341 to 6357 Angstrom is 6350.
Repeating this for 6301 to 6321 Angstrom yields 6302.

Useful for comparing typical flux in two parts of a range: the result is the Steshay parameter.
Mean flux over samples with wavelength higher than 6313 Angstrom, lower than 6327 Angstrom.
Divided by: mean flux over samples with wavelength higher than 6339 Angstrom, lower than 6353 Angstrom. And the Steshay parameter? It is 0.97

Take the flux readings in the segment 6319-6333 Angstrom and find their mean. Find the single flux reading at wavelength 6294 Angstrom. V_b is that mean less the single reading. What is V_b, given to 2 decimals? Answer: -0.14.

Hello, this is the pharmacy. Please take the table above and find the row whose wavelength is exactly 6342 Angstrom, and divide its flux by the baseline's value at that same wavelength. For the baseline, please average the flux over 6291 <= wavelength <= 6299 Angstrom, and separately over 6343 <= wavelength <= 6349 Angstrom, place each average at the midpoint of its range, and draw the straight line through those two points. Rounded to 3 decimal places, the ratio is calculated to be 1.006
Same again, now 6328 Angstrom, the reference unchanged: 1.019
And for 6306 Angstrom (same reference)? 1.003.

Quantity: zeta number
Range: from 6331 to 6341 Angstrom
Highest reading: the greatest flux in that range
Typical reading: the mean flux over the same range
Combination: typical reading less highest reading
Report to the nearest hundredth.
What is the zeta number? -0.54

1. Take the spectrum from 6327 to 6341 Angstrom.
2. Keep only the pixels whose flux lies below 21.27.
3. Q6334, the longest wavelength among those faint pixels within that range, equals 6338 Angstrom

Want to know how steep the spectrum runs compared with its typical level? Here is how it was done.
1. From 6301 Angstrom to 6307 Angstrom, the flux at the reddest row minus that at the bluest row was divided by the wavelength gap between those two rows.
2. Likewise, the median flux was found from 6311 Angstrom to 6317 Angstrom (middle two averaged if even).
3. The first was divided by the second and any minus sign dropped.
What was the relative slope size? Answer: 0.0060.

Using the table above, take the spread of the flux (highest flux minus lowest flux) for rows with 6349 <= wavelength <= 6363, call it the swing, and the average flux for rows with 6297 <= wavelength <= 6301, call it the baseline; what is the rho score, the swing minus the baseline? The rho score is -20.2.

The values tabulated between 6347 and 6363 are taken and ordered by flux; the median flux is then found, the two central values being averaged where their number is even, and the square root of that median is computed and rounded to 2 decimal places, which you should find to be 4.64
